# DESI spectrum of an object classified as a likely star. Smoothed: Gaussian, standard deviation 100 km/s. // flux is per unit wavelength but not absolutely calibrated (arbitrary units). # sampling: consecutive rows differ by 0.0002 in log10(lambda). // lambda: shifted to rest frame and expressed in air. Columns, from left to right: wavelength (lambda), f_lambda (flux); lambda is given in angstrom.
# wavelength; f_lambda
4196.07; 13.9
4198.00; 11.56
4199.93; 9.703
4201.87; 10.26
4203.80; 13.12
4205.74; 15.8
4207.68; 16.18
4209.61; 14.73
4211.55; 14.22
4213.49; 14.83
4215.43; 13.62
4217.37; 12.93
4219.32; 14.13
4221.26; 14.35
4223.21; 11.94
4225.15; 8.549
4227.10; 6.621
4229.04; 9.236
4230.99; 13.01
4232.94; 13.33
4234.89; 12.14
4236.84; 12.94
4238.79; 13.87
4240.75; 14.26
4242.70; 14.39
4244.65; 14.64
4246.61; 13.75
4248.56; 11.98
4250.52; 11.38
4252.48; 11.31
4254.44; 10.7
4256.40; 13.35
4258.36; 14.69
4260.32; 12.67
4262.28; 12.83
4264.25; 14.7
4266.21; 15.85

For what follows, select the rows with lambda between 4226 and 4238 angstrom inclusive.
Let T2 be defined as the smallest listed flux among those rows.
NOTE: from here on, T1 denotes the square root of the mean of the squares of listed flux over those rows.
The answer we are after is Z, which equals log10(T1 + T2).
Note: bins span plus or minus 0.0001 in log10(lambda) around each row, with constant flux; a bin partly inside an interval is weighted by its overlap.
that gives 1.26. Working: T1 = 11.5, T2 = 6.621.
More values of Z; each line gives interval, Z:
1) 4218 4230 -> 1.25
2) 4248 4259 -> 1.36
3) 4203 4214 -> 1.45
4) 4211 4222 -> 1.43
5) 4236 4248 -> 1.43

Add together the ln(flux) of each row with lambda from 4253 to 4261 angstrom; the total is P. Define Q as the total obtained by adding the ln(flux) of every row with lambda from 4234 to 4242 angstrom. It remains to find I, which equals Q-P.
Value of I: 0.16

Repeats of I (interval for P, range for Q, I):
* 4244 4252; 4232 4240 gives 0.06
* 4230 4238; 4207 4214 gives 0.61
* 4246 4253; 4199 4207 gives -0.03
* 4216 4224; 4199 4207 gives -0.42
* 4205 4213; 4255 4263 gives -0.52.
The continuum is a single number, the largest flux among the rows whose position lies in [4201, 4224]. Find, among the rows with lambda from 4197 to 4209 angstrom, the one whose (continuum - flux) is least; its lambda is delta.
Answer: 4207.68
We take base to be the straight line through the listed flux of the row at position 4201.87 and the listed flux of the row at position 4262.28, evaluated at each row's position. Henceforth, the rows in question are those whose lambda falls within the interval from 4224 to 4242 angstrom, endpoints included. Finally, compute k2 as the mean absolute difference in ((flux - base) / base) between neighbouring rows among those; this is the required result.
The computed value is 0.126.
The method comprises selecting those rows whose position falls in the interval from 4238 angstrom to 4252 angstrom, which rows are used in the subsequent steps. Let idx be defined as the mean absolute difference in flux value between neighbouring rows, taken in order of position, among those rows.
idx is 0.7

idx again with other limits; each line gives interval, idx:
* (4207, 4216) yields 0.9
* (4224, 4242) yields 1.5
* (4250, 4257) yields 1.1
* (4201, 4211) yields 1.8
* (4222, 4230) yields 2.6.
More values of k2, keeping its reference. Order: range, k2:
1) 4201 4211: 0.172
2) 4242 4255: 0.061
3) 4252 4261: 0.131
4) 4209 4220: 0.080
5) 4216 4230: 0.174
